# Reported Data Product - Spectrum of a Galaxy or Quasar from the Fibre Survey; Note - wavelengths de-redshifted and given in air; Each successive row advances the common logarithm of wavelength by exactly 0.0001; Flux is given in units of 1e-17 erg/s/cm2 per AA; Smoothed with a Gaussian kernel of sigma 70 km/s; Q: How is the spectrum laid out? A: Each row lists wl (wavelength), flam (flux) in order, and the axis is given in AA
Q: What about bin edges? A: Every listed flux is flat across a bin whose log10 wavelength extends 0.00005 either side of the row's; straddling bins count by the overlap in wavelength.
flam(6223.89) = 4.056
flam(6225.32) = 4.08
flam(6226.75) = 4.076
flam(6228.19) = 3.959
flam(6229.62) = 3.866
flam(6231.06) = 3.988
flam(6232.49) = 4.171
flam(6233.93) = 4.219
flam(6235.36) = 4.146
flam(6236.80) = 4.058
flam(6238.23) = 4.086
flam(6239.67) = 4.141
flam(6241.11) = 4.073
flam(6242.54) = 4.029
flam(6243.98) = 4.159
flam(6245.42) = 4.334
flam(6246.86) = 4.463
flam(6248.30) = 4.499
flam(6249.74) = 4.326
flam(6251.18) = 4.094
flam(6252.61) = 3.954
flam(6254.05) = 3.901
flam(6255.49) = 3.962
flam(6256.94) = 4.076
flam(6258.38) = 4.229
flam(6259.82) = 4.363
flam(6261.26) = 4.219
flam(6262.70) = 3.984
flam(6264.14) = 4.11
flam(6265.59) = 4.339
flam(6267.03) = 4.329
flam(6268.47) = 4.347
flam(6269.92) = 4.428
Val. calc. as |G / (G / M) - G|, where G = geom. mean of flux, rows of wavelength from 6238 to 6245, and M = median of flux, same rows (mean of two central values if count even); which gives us 0.011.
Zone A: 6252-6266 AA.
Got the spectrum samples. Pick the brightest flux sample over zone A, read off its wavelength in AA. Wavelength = 6259.82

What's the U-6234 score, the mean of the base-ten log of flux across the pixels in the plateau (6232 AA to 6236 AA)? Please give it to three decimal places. 0.621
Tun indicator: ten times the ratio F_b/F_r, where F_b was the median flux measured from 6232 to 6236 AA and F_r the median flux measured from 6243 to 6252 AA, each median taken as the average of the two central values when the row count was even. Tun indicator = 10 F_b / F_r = 9.6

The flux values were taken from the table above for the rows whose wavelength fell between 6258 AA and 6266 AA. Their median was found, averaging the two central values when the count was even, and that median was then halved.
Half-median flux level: 2.11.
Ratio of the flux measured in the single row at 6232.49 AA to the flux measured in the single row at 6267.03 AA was 0.96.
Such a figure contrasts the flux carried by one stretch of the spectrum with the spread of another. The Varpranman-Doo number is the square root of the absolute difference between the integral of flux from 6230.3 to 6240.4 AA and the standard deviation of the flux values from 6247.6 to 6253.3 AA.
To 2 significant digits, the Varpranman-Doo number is 6.4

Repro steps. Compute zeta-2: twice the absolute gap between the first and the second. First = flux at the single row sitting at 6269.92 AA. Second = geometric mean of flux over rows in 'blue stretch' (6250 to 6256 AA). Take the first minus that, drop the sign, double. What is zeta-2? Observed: 0.9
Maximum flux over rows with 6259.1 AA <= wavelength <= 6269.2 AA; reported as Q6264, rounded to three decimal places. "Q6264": 4.363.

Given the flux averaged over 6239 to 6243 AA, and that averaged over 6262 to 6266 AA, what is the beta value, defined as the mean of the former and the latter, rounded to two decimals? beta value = 4.11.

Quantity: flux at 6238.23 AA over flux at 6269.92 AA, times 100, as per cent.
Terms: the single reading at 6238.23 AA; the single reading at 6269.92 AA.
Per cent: 92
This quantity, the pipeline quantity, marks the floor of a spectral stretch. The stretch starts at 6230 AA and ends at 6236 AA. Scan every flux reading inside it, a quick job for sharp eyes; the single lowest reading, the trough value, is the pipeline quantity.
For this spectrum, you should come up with 3.988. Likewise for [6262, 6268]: 3.984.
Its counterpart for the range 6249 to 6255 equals 3.901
